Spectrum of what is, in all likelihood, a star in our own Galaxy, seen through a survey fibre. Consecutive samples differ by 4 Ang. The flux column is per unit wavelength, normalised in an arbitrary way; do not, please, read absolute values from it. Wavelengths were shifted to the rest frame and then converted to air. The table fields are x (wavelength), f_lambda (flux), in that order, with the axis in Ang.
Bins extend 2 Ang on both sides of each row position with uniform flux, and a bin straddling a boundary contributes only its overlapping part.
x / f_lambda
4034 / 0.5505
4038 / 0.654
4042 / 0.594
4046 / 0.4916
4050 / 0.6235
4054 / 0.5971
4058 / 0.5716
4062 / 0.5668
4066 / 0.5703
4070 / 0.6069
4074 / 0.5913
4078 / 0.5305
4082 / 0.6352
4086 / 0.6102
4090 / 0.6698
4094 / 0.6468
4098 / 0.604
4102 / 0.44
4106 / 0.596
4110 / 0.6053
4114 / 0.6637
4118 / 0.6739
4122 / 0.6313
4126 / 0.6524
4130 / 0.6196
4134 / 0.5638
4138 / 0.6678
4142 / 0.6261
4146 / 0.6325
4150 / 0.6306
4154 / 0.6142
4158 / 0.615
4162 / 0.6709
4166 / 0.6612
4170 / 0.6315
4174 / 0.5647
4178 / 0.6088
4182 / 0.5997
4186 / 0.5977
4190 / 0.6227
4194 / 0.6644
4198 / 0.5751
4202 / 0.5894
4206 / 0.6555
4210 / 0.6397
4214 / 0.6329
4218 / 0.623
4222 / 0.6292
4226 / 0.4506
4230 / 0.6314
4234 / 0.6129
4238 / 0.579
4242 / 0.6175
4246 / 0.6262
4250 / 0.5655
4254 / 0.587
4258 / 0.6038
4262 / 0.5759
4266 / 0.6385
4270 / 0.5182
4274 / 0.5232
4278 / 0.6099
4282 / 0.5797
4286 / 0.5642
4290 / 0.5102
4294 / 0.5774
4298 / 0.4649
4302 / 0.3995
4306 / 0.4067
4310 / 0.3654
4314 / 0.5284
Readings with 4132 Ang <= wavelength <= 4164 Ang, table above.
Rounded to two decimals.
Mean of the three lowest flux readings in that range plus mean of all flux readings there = 1.23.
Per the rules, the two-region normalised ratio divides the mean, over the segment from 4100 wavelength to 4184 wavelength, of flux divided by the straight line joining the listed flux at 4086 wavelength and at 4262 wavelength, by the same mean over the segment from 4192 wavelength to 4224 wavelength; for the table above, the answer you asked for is 0.97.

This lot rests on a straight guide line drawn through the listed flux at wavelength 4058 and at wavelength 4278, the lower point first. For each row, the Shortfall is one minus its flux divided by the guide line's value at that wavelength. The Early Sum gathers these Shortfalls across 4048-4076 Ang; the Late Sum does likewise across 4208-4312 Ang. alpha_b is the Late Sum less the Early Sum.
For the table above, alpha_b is 2.24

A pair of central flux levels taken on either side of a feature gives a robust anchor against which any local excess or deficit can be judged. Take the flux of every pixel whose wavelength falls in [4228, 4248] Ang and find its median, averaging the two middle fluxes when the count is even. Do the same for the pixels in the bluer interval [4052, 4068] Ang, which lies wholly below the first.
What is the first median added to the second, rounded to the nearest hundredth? 1.19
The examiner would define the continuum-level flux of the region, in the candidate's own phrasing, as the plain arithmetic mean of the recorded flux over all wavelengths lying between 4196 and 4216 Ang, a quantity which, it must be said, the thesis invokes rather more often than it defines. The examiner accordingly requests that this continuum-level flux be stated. 0.619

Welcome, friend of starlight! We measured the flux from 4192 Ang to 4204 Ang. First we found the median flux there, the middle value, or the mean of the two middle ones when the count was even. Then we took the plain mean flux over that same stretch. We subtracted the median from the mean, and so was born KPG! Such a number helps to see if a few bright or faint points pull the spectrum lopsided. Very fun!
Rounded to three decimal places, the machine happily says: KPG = 0.020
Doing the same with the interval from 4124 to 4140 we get -0.010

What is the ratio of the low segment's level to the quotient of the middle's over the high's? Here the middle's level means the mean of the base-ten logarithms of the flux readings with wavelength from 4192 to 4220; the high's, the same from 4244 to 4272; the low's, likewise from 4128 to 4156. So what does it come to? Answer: -0.234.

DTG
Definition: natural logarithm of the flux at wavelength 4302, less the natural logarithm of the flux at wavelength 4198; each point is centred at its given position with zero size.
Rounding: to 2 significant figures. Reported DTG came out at -0.36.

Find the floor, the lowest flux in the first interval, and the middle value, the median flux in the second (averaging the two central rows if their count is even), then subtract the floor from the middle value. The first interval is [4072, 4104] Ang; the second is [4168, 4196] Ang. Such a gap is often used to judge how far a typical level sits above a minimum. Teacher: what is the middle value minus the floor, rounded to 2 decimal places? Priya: 0.17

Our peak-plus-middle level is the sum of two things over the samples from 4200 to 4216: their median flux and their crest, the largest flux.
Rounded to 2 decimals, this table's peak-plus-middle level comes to 1.29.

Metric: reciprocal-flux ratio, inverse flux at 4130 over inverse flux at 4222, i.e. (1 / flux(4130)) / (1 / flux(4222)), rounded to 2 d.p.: 1.02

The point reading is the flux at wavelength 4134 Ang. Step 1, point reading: 0.5638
